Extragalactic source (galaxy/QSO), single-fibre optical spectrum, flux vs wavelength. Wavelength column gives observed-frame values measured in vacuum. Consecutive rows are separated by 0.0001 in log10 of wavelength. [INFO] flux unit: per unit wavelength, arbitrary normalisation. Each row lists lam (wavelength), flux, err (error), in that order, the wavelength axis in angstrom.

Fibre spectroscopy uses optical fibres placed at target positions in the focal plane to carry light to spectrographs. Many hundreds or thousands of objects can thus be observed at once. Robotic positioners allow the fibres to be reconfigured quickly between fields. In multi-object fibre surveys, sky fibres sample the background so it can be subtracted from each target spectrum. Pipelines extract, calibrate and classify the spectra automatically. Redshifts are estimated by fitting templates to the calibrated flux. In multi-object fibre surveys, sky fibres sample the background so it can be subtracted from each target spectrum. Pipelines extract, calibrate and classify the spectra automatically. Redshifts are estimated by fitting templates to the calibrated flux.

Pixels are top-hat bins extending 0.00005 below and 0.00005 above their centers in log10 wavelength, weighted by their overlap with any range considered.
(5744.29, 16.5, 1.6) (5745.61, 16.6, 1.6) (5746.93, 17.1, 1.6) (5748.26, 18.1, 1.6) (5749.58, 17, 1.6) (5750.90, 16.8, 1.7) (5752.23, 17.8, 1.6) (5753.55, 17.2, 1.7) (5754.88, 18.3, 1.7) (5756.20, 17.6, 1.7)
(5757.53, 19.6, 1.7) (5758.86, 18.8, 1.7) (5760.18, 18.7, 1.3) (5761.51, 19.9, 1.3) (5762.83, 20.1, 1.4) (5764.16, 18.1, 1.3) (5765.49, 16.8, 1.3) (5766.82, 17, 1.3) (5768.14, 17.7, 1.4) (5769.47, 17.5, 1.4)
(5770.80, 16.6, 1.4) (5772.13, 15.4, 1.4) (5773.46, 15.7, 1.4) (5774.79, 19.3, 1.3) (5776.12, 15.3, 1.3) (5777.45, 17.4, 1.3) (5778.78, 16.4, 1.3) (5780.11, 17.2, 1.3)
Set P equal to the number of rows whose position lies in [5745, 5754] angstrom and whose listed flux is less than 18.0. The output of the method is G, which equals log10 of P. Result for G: 0.78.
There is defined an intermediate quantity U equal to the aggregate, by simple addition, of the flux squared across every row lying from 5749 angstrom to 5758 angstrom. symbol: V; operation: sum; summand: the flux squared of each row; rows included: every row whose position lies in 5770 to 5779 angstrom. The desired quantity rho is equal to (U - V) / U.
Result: 0.12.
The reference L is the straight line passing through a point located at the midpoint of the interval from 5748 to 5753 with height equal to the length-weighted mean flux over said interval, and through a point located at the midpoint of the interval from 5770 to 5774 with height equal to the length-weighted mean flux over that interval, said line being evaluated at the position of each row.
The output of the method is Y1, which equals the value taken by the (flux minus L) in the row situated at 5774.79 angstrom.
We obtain 3.5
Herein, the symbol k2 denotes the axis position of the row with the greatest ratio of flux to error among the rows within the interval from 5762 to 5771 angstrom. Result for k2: 5762.83 angstrom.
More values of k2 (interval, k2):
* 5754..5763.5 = 5761.51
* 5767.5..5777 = 5774.79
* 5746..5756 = 5748.26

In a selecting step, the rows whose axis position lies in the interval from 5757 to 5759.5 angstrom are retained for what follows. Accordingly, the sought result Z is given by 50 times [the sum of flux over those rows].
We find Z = 1920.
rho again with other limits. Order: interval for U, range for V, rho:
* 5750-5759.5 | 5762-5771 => 0.03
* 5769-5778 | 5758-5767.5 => -0.22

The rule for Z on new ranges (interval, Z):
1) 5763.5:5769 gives 3480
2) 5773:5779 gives 4205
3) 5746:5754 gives 5200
